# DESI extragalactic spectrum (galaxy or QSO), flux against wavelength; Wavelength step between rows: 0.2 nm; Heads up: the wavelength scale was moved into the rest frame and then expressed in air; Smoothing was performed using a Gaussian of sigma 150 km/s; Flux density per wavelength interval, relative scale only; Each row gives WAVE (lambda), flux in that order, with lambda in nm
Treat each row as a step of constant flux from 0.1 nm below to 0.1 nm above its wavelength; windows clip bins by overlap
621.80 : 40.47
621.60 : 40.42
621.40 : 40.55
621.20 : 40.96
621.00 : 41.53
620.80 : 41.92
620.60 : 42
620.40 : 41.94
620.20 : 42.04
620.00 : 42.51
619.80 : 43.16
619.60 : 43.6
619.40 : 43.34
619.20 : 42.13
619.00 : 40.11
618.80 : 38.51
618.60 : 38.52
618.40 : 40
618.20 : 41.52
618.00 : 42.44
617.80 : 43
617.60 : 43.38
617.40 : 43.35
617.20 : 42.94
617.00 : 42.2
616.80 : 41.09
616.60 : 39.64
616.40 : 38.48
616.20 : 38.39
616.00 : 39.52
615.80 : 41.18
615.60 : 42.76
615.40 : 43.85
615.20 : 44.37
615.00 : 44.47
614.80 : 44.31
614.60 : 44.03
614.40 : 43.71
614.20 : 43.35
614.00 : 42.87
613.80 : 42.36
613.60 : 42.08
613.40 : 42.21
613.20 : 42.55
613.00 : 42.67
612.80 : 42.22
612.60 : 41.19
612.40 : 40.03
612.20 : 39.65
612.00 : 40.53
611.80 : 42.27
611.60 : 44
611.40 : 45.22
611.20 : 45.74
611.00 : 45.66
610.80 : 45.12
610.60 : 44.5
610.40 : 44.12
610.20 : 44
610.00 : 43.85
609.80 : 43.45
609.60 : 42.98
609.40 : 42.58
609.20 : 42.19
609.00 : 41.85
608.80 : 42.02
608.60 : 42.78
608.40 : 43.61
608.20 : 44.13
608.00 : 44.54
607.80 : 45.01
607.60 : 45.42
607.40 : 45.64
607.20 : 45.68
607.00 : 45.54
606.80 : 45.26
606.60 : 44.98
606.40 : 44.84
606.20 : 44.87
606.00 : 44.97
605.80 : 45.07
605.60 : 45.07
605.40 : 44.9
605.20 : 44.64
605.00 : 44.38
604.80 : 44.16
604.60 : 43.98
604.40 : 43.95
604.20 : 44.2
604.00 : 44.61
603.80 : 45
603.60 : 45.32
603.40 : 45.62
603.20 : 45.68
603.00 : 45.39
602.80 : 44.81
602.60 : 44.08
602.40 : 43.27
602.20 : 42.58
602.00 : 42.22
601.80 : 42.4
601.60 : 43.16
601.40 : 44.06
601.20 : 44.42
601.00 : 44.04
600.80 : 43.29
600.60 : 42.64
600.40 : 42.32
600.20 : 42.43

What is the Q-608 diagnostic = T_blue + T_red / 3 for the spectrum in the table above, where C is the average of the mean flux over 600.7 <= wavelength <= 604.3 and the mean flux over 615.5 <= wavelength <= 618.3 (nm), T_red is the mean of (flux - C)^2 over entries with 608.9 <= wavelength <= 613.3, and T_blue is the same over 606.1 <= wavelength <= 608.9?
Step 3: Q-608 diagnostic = 5.4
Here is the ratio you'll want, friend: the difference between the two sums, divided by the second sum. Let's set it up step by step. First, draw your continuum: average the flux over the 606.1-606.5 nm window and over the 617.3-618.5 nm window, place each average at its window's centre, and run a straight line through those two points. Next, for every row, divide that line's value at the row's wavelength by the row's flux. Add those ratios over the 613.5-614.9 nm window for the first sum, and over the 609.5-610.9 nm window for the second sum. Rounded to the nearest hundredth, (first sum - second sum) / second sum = 0.00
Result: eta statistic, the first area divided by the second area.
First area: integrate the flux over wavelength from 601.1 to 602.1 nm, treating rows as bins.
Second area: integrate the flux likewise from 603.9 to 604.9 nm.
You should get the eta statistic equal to 0.98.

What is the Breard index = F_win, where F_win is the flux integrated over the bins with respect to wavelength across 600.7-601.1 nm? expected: 17.5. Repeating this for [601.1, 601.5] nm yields 17.7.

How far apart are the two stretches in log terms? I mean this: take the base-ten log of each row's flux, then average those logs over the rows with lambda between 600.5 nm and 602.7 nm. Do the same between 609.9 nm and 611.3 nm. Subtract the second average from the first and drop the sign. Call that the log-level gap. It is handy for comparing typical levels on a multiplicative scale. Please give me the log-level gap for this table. 0.014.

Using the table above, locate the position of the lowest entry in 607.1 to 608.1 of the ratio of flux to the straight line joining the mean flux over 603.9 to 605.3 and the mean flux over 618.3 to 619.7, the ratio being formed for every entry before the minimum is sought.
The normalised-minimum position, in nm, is 608.00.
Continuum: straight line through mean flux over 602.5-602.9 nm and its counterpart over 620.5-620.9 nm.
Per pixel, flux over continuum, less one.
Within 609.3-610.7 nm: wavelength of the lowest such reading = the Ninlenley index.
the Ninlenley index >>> 609.40 nm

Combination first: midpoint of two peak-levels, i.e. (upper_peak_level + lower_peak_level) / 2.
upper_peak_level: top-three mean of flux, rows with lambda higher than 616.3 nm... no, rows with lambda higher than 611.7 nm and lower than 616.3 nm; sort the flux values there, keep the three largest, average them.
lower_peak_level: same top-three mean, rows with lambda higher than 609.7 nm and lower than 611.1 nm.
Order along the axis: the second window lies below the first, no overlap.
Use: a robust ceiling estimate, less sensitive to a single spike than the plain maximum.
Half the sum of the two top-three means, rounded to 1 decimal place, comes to 44.7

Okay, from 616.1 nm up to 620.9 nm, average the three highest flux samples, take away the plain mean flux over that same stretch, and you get 1.9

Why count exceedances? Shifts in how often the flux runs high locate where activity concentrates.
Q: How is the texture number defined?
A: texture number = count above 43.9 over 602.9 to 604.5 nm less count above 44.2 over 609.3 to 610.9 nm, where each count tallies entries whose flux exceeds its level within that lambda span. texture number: 6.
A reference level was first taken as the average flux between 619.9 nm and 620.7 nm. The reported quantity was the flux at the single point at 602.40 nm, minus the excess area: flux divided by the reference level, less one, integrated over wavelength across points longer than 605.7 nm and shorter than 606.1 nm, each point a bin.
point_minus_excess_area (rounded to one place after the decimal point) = 43.2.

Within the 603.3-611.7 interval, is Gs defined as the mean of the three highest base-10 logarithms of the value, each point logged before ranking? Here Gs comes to 1.660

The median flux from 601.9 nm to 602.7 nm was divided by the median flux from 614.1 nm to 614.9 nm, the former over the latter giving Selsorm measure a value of 0.98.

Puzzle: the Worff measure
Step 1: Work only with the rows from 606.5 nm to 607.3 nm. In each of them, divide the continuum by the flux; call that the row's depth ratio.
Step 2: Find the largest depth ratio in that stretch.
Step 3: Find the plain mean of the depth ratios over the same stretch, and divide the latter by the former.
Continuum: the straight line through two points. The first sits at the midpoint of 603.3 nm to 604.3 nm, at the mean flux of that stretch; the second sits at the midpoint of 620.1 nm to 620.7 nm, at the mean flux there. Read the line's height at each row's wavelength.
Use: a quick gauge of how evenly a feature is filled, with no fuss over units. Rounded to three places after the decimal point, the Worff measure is 0.990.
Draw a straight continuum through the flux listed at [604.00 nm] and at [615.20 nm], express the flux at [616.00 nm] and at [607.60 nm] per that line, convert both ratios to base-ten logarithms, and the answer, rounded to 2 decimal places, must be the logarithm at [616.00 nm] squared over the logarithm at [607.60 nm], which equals 0.29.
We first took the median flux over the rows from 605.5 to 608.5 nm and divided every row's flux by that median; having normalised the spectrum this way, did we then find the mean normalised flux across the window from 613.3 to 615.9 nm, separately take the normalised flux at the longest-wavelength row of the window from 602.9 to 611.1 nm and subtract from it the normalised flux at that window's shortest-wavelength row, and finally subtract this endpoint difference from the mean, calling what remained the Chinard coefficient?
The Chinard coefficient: 0.95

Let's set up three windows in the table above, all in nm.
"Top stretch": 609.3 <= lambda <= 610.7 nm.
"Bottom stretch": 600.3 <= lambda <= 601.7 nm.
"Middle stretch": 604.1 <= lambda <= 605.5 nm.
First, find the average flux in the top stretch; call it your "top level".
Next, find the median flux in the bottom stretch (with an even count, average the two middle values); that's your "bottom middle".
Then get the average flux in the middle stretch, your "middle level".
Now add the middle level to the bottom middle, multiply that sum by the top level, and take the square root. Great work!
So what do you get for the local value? 61.8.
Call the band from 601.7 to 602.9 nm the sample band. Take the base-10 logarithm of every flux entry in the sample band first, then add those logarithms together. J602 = 9.81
